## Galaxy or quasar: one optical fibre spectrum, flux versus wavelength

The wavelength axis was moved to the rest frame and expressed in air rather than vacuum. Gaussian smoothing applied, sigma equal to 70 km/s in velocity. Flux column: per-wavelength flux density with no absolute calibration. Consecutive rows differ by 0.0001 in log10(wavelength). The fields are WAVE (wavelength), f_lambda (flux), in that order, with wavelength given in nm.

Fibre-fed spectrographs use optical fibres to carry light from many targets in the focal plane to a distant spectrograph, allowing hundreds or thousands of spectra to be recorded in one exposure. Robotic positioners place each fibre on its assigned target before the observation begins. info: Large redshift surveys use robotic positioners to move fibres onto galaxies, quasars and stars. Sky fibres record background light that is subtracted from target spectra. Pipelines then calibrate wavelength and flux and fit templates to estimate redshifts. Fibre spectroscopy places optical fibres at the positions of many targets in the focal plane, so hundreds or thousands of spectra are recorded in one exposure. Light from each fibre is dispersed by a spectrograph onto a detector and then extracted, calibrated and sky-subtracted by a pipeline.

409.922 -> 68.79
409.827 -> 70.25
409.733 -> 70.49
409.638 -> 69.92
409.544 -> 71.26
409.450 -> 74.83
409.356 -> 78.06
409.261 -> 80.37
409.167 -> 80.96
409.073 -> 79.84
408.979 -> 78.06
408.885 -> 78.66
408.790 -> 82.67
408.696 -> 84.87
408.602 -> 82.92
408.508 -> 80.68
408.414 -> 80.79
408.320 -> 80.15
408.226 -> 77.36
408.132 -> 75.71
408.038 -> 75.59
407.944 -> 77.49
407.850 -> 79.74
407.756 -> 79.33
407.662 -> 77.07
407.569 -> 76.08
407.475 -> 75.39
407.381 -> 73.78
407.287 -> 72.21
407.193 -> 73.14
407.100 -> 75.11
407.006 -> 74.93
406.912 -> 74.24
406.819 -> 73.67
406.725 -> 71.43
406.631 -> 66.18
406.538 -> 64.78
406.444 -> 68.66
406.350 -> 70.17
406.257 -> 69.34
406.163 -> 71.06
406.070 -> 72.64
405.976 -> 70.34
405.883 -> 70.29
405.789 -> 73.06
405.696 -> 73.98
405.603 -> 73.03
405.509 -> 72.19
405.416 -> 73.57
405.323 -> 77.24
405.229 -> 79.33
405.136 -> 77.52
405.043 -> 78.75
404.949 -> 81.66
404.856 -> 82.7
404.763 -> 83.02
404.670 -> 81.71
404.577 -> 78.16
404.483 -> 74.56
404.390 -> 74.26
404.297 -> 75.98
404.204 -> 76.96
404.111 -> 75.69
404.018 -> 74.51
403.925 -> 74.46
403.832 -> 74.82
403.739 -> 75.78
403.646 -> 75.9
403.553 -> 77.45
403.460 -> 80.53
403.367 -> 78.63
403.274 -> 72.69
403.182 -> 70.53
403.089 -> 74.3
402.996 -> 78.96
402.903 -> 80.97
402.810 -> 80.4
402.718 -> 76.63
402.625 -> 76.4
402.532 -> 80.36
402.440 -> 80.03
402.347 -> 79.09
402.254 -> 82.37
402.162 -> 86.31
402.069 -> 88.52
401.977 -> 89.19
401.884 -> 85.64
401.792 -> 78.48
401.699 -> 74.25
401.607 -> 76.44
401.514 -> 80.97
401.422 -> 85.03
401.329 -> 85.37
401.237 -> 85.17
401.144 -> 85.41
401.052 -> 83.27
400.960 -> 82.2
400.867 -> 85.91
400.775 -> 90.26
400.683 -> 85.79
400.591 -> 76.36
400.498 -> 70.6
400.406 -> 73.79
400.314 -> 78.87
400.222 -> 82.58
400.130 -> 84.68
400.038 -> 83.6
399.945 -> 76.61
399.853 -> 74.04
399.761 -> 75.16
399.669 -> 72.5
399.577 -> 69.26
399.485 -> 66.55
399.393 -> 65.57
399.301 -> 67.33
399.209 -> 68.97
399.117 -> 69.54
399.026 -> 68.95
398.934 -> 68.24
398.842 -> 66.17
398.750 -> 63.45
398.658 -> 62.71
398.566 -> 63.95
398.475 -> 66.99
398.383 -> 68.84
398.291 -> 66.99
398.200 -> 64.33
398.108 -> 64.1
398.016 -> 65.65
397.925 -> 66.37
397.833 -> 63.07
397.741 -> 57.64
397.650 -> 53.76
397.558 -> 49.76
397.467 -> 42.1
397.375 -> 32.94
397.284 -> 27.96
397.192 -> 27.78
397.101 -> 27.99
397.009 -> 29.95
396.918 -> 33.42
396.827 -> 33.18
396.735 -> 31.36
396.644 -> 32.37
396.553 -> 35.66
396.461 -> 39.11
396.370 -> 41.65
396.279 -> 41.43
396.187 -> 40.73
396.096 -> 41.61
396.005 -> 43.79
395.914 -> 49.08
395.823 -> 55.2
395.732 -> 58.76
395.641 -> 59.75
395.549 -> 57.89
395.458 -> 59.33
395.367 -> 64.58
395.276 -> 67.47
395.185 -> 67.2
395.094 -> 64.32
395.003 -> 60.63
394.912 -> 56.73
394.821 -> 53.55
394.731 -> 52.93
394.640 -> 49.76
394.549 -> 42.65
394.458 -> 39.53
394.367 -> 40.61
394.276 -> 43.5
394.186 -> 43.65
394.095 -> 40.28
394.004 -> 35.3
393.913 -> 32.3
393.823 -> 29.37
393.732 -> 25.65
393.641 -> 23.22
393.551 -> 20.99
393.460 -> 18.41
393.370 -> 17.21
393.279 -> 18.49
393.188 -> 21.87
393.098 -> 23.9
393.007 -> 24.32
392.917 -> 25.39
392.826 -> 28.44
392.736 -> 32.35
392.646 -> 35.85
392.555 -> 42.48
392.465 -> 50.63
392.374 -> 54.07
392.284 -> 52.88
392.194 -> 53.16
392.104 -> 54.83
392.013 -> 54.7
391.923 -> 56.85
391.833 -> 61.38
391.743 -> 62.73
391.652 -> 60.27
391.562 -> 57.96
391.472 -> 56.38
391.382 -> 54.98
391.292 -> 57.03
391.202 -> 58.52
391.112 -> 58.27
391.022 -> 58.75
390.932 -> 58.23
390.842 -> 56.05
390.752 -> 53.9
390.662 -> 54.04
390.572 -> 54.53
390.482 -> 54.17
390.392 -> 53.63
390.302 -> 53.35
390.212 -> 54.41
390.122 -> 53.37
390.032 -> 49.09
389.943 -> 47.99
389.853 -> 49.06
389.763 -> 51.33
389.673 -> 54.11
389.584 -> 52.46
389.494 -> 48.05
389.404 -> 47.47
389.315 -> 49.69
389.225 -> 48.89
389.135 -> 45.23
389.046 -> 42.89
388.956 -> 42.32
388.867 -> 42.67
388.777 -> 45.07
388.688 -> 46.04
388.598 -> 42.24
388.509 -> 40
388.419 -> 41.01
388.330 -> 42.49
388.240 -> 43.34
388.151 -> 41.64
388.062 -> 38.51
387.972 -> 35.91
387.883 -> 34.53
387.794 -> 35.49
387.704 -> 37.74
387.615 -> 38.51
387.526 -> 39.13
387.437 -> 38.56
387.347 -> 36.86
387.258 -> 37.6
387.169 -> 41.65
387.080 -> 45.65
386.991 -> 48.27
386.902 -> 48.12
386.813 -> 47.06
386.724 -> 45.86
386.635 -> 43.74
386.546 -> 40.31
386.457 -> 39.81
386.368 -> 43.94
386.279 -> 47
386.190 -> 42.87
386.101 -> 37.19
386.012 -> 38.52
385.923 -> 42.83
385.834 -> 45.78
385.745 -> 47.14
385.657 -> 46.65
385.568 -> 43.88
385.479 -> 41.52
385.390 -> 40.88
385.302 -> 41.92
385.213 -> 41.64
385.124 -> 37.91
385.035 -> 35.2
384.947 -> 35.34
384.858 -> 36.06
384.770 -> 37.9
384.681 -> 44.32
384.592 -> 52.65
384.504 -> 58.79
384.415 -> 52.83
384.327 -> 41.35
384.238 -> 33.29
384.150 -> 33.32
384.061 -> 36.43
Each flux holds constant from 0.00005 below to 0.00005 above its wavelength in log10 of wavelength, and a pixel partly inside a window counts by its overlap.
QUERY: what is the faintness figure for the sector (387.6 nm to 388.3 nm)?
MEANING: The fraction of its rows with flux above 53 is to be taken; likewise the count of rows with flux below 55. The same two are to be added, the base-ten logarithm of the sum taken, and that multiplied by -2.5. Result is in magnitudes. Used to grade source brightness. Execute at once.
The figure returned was -2.3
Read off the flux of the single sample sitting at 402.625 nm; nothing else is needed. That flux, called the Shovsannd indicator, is 76.4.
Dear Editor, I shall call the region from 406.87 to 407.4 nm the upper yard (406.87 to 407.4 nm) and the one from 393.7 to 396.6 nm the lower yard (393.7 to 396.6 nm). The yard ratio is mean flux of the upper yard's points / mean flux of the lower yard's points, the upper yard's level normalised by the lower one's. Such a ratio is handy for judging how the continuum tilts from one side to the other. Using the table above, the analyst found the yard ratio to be 1.5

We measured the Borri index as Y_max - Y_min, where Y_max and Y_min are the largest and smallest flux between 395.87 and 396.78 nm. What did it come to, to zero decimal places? 18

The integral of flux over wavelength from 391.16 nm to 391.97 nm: 47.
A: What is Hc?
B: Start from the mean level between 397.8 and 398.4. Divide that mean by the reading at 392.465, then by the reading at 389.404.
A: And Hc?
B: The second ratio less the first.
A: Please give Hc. 0.1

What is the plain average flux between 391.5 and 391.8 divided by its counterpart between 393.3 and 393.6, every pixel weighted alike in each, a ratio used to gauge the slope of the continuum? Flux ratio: 3.2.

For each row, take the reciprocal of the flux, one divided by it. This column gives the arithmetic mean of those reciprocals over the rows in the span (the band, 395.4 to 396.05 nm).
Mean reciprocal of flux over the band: 0.018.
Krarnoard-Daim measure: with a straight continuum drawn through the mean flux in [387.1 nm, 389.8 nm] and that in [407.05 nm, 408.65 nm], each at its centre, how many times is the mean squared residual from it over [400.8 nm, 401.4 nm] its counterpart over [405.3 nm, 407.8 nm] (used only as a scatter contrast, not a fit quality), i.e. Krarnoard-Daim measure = 27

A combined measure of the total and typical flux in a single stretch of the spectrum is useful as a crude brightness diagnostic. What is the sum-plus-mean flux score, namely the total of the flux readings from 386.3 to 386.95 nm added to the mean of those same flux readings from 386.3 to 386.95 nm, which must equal 353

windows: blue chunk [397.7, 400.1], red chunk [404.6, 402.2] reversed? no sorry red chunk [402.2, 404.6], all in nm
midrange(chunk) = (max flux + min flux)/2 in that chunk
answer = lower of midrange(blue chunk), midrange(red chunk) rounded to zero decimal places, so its 71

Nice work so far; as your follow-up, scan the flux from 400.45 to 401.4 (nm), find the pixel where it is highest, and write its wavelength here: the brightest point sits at 400.775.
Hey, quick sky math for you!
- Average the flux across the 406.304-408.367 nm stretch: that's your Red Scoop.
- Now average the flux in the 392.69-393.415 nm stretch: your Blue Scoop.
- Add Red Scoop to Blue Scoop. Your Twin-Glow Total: 98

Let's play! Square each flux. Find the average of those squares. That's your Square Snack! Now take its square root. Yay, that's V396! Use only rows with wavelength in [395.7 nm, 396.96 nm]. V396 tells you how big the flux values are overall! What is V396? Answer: 42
